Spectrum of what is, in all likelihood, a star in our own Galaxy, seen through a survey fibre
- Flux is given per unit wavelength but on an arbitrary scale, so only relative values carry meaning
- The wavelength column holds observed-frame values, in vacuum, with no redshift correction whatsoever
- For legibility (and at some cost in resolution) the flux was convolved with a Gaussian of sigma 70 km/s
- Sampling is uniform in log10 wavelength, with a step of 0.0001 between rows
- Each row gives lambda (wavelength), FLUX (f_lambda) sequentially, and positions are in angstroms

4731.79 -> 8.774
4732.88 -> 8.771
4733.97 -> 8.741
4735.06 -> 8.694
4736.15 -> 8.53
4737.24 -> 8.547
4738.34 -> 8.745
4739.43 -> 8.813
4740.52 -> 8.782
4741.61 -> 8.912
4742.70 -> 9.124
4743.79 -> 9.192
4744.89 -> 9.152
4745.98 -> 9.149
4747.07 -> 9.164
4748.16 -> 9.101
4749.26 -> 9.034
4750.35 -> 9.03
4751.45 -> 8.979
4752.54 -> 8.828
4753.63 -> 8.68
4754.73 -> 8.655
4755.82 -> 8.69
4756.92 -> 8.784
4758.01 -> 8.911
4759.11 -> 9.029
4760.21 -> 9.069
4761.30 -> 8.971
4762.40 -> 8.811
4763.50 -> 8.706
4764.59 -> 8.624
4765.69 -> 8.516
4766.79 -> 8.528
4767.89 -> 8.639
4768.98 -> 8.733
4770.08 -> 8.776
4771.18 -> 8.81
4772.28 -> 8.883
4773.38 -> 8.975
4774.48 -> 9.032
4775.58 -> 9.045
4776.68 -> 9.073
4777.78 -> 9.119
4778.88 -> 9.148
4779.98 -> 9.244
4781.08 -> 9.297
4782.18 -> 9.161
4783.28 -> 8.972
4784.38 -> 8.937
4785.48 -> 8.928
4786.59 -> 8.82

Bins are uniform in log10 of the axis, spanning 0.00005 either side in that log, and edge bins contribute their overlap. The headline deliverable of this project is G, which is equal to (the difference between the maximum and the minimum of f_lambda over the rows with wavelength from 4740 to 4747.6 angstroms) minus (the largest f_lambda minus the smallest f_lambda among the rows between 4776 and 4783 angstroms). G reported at 0.2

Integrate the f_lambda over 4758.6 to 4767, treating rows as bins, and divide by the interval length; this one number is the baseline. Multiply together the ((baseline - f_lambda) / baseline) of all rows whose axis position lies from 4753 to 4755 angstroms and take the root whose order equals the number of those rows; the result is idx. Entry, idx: 0.014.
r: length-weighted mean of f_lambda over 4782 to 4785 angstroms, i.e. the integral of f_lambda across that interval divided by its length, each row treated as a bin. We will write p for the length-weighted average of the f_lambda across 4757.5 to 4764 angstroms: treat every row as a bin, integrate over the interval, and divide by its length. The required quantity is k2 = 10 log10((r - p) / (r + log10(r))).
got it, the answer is -19.5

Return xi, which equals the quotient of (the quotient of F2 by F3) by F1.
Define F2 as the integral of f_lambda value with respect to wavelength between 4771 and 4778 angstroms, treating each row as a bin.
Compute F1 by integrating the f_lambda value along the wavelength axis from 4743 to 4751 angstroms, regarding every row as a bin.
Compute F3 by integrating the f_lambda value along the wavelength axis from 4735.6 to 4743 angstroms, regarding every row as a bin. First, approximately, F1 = 73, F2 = 63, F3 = 64.9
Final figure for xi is 0.0133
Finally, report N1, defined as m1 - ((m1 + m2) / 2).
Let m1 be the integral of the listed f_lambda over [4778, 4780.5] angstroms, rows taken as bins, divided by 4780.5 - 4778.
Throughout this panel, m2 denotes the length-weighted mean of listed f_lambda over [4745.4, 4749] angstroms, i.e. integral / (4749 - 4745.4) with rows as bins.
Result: 0.03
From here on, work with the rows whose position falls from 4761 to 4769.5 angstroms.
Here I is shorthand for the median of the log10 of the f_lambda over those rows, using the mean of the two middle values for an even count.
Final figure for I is 0.938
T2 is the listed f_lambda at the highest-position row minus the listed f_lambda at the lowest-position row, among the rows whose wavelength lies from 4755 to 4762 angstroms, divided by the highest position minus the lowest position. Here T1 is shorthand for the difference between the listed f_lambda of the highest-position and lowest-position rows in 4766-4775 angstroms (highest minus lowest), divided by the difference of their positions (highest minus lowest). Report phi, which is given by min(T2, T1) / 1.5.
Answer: 0.03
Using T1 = 0.07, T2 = 0.05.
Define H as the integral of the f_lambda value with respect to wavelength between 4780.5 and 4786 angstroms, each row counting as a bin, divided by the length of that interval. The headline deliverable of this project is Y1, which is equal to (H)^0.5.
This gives 3.01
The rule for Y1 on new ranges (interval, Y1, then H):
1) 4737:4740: 2.95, 8.70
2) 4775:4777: 3.01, 9.05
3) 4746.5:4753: 3.00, 9.03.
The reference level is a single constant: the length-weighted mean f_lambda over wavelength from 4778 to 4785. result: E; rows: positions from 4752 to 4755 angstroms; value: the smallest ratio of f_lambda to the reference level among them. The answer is 0.95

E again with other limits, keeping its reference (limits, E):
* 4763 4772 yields 0.93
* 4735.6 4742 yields 0.93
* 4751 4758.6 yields 0.95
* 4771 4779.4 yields 0.96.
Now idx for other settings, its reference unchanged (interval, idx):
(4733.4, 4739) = 0.012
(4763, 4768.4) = 0.019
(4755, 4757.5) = 0.002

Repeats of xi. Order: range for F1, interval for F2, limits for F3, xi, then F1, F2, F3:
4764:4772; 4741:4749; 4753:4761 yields 0.0149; 69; 73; 70.7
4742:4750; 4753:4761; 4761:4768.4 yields 0.0151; 73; 71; 64.1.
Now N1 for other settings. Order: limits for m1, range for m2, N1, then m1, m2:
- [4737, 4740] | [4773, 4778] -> -0.17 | 8.7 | 9.04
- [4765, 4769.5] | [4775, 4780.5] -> -0.26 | 8.6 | 9.12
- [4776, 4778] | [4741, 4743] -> 0.04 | 9.1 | 9.01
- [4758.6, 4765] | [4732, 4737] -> 0.10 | 8.9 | 8.68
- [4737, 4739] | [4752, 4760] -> -0.08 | 8.6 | 8.80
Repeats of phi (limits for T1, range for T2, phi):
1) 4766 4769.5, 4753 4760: 0.04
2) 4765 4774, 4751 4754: -0.09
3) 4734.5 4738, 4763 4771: -0.04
